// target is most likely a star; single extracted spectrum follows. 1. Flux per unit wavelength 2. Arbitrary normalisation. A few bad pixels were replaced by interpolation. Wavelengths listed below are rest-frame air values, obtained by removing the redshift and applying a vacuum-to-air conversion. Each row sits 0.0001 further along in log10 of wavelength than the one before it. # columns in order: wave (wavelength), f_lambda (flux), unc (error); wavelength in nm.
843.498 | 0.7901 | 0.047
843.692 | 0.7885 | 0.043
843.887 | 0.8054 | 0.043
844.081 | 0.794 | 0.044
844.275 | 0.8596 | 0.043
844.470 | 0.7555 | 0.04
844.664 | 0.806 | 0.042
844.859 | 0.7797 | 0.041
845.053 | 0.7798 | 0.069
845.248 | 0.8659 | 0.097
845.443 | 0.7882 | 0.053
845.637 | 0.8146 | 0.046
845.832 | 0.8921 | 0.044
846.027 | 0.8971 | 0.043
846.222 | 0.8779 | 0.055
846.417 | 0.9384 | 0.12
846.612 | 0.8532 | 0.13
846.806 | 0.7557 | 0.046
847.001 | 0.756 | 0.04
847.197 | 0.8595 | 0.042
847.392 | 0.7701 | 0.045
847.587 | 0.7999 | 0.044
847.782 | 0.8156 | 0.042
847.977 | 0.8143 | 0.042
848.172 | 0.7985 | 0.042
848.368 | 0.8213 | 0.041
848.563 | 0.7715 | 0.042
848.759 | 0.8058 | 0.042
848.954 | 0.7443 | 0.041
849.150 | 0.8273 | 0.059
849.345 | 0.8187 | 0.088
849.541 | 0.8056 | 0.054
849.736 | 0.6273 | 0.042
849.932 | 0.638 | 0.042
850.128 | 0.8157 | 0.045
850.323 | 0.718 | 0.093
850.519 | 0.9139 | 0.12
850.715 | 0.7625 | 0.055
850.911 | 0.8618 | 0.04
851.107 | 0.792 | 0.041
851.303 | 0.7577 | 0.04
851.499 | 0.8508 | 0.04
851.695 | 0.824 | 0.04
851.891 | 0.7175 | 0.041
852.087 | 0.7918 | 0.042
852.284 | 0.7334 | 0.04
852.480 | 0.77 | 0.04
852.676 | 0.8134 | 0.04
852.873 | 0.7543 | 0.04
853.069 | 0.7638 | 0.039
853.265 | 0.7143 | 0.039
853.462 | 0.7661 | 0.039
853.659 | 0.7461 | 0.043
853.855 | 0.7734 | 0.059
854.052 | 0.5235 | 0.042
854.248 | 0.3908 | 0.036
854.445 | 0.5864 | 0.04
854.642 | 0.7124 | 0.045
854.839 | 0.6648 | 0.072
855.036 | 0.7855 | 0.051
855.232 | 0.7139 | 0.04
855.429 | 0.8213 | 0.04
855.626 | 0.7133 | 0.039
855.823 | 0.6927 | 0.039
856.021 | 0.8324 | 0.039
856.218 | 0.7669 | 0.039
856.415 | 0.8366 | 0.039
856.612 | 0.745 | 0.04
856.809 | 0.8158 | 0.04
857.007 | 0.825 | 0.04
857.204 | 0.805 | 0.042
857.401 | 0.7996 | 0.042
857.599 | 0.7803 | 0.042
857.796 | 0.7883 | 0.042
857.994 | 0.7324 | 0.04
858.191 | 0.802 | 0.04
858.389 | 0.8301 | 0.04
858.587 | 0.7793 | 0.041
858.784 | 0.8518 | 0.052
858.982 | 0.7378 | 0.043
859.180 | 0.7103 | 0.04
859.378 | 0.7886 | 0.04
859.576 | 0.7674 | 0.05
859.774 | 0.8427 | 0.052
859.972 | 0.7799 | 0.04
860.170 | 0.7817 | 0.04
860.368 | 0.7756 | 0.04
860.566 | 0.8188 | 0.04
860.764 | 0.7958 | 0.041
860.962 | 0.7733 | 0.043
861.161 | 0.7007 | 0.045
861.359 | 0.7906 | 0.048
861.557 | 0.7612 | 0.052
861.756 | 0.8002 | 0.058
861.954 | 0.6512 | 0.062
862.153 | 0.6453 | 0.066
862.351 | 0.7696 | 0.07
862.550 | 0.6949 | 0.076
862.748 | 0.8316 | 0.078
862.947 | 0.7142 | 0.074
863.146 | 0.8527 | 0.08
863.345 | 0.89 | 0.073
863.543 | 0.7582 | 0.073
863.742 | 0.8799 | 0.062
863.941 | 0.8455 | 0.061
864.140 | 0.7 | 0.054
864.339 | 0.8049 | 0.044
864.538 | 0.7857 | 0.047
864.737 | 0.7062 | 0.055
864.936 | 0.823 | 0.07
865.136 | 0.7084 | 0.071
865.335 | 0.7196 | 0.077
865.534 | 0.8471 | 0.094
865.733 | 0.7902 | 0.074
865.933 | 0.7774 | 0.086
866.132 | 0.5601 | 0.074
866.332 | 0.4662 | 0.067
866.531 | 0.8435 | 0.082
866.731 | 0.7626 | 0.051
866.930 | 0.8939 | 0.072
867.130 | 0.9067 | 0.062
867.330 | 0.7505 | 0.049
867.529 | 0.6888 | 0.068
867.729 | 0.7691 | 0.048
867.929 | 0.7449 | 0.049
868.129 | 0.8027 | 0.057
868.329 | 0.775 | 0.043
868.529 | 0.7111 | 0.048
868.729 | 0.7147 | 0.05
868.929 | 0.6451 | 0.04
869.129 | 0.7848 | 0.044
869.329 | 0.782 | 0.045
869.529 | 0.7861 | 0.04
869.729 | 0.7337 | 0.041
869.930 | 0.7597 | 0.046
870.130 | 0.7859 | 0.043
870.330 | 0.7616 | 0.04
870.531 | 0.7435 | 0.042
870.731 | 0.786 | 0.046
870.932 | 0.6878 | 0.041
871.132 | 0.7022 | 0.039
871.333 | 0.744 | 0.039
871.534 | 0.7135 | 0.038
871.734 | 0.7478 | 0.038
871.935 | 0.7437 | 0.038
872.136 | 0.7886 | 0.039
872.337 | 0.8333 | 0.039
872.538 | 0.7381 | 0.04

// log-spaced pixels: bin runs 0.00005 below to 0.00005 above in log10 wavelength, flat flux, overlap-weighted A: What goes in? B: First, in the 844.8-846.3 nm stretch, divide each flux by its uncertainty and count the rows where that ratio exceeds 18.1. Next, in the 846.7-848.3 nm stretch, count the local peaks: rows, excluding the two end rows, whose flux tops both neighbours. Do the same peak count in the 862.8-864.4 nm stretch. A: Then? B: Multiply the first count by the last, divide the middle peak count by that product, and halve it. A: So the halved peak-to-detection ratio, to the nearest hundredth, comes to 0.17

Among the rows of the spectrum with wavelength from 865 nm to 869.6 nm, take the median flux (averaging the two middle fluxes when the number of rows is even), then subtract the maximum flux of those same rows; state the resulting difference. -0.14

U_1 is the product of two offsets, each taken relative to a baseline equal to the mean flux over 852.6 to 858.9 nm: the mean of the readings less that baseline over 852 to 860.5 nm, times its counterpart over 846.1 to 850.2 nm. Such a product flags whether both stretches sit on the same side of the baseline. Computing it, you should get 0.0003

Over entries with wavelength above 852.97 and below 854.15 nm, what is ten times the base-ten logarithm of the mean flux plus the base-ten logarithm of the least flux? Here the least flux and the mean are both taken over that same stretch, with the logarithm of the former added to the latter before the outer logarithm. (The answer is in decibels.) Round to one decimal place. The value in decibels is -3.6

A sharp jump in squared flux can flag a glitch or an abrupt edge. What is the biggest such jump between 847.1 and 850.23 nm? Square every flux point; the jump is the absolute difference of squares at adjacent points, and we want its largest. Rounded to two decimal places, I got 0.26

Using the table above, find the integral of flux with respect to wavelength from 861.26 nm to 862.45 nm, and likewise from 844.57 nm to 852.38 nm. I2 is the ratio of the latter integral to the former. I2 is 7.1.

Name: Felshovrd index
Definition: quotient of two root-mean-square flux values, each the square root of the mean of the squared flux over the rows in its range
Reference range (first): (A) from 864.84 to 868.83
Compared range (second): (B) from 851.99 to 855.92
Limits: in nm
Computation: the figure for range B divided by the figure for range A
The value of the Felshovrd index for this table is 0.95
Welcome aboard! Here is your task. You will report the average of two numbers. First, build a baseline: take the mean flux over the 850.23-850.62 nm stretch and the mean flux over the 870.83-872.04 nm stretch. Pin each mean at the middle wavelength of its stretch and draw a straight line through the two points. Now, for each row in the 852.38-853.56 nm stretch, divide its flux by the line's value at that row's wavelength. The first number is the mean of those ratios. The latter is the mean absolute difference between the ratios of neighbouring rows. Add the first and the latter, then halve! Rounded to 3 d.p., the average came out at 0.501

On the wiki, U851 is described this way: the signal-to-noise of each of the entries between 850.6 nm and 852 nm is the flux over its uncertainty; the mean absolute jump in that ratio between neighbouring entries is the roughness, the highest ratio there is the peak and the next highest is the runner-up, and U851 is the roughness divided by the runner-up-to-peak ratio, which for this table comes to 2.77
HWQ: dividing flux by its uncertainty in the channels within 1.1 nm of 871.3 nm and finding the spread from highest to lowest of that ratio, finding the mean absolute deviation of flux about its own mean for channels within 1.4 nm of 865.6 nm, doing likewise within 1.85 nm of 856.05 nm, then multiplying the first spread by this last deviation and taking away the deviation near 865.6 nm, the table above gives 0.26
